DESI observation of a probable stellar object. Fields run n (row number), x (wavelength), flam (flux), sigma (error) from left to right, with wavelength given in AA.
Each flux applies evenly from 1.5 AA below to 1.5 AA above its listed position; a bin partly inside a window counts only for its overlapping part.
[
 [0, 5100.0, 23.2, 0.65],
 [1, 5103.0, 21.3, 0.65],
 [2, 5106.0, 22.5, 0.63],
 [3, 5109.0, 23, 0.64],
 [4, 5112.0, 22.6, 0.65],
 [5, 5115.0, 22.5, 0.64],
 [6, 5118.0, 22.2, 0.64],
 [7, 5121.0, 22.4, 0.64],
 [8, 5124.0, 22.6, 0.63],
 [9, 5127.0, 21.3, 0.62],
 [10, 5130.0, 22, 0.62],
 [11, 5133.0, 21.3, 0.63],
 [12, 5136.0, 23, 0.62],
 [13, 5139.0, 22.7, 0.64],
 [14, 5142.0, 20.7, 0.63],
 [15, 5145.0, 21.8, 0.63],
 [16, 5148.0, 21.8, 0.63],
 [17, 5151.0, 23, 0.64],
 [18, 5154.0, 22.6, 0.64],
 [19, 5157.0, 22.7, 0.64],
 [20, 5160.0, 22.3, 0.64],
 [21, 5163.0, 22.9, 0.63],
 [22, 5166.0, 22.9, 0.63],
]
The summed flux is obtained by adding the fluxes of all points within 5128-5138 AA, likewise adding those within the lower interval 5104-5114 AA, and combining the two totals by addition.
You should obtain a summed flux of 134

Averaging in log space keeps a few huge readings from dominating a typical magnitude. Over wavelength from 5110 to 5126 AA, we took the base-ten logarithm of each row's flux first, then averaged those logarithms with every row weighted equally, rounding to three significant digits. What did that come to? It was 1.35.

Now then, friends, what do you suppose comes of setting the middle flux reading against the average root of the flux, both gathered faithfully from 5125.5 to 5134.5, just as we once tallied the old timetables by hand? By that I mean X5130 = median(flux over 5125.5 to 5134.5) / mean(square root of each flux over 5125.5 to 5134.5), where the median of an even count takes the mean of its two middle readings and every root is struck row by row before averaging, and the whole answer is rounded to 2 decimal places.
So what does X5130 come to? 4.59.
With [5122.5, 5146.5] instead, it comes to 4.68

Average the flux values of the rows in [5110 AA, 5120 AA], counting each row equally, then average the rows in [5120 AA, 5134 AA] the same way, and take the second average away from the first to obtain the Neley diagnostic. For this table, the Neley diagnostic 0.5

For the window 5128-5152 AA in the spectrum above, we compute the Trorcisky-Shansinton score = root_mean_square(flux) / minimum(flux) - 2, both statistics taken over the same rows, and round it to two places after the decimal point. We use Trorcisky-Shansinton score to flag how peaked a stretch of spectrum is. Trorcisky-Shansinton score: -0.93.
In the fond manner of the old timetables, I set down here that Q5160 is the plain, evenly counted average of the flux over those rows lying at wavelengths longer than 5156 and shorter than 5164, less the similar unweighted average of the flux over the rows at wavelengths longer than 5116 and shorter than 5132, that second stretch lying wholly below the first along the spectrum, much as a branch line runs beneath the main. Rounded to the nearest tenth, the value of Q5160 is 0.5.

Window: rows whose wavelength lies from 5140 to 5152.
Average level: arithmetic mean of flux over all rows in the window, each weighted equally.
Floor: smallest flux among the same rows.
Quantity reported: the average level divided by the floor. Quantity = 1.054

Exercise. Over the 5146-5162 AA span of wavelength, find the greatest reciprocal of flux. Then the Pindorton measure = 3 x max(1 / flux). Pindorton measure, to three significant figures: 0.138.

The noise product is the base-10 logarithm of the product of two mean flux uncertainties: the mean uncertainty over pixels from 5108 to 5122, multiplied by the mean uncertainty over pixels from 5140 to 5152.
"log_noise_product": -0.391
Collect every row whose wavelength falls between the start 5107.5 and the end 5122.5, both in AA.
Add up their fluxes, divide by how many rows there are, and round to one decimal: 22.5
